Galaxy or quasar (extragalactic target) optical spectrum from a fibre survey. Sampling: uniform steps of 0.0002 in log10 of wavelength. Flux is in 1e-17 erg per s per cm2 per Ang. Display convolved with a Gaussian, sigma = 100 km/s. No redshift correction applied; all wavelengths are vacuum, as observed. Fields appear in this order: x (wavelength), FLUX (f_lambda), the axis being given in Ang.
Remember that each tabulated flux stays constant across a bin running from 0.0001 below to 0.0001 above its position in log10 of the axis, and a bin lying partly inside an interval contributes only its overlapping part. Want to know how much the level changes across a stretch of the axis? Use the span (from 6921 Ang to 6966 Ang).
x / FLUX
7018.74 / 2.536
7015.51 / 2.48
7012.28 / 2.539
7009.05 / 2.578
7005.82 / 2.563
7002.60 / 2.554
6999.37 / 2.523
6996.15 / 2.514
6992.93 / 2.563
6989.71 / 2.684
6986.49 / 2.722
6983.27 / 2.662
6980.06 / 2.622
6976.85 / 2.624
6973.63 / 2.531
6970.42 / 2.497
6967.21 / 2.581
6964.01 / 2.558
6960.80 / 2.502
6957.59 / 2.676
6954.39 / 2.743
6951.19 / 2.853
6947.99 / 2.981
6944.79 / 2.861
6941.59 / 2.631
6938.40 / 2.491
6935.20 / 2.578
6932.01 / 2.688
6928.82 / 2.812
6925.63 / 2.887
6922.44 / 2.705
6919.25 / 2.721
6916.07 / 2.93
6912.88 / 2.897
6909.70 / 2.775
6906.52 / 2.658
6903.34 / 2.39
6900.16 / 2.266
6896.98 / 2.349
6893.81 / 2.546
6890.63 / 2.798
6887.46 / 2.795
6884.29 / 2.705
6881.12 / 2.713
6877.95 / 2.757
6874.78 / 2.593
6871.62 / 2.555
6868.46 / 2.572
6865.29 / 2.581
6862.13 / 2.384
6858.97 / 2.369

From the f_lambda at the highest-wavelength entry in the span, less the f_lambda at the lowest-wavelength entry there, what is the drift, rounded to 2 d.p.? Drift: -0.15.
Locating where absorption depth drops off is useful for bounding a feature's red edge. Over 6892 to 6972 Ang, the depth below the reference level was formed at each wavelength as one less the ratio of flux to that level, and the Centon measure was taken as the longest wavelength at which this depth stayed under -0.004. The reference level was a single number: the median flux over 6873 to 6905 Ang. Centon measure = 6957.59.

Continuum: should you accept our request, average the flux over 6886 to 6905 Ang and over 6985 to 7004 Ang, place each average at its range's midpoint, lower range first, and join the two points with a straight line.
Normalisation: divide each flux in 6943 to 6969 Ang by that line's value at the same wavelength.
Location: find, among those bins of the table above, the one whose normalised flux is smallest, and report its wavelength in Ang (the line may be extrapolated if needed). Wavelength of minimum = 6960.80 Ang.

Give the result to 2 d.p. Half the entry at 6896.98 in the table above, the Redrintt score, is 1.17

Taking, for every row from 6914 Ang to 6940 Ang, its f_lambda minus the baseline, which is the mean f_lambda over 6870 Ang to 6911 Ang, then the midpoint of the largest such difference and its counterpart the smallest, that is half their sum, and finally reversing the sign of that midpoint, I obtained -0.10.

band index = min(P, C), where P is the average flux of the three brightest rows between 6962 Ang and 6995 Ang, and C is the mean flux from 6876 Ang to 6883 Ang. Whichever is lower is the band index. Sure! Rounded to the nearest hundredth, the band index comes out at 2.69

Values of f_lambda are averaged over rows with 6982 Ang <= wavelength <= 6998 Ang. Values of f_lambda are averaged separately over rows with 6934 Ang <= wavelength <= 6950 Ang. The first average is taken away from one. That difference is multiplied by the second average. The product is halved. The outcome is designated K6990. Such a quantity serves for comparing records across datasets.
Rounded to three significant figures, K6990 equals -2.21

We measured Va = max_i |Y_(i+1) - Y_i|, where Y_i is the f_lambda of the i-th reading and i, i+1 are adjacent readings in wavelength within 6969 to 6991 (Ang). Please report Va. 0.093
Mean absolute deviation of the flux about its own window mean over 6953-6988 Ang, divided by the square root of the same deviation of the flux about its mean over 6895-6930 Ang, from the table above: 0.162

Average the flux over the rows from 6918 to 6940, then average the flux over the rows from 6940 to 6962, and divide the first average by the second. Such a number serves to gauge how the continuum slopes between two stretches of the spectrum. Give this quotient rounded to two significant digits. 0.98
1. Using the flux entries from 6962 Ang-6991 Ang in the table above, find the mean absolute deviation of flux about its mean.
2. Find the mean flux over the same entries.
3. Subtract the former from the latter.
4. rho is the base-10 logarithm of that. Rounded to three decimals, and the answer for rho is 0.406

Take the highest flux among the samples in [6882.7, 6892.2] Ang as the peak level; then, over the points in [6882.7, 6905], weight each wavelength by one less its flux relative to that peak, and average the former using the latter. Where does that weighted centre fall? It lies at 6898.3 Ang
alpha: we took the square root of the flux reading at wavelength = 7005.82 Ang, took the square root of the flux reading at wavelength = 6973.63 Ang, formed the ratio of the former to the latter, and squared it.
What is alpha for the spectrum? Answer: 1.01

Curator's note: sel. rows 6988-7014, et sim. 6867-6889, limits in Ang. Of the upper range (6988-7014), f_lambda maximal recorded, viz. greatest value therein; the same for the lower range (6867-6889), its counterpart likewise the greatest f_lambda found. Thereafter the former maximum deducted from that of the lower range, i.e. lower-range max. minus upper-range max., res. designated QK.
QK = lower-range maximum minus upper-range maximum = 0.11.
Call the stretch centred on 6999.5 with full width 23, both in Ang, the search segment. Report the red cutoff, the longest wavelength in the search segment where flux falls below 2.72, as 7009.05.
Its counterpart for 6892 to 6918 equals 6906.52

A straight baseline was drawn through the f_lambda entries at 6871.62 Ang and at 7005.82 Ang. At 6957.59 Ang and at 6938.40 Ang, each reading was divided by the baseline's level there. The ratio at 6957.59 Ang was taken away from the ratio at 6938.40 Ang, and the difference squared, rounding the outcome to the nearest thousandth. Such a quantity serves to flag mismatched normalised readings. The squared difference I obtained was 0.005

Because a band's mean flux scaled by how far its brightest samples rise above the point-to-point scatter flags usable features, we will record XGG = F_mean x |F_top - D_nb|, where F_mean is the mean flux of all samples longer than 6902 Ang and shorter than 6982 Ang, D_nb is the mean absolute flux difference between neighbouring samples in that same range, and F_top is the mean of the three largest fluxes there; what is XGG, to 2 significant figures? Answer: 7.6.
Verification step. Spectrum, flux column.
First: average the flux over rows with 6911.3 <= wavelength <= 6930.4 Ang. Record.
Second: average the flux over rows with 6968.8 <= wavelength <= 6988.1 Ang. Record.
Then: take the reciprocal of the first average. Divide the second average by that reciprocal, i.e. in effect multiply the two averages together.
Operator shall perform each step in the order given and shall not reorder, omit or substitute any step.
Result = 7.37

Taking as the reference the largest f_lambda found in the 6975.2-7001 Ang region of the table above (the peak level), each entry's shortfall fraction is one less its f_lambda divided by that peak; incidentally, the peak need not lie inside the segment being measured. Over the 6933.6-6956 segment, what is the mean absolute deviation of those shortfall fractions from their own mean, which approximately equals 0.053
